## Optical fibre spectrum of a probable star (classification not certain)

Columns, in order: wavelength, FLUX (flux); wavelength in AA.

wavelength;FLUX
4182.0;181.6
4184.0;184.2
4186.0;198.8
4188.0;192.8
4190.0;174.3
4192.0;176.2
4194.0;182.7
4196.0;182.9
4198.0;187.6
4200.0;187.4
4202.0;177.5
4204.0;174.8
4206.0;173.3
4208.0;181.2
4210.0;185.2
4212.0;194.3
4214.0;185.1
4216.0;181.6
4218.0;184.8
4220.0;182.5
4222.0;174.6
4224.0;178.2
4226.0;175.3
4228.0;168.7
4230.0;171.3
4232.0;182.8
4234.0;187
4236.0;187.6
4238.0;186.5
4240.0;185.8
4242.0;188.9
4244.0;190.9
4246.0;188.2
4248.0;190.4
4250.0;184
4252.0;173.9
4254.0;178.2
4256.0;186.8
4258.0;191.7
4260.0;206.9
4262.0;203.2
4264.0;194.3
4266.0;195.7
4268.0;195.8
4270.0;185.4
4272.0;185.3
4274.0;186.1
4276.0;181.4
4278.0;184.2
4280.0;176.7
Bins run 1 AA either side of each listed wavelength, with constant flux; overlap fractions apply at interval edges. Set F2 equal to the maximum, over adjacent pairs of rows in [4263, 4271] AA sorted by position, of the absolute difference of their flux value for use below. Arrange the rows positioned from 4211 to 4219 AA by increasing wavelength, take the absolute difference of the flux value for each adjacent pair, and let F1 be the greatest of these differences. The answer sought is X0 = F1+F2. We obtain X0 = 20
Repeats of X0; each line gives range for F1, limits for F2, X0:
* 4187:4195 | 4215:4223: 26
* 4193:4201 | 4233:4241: 6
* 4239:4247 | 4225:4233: 15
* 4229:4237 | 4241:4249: 14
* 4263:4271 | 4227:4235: 22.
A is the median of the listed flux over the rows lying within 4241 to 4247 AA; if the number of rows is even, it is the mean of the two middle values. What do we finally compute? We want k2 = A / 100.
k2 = 1.89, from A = 189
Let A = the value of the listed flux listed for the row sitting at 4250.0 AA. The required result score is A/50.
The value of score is 3.68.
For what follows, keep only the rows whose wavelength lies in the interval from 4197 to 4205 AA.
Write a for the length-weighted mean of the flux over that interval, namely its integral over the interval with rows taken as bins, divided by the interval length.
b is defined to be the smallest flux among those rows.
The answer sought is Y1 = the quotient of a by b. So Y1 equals 1.04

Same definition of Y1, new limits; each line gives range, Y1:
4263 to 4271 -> 1.04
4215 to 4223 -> 1.04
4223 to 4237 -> 1.06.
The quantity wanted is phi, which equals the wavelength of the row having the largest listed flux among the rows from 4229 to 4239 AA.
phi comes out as 4236.0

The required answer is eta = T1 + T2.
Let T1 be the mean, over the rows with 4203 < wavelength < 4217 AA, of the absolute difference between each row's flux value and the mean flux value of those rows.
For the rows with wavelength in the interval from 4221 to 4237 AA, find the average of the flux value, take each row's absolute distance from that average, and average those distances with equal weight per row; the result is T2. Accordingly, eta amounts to 11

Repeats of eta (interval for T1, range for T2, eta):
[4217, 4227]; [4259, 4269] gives 8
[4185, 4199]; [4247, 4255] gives 12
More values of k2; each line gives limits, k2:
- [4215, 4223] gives 1.82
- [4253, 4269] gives 1.95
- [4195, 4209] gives 1.81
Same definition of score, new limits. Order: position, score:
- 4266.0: 3.91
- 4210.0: 3.70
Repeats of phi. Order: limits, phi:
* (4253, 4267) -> 4260.0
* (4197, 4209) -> 4198.0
